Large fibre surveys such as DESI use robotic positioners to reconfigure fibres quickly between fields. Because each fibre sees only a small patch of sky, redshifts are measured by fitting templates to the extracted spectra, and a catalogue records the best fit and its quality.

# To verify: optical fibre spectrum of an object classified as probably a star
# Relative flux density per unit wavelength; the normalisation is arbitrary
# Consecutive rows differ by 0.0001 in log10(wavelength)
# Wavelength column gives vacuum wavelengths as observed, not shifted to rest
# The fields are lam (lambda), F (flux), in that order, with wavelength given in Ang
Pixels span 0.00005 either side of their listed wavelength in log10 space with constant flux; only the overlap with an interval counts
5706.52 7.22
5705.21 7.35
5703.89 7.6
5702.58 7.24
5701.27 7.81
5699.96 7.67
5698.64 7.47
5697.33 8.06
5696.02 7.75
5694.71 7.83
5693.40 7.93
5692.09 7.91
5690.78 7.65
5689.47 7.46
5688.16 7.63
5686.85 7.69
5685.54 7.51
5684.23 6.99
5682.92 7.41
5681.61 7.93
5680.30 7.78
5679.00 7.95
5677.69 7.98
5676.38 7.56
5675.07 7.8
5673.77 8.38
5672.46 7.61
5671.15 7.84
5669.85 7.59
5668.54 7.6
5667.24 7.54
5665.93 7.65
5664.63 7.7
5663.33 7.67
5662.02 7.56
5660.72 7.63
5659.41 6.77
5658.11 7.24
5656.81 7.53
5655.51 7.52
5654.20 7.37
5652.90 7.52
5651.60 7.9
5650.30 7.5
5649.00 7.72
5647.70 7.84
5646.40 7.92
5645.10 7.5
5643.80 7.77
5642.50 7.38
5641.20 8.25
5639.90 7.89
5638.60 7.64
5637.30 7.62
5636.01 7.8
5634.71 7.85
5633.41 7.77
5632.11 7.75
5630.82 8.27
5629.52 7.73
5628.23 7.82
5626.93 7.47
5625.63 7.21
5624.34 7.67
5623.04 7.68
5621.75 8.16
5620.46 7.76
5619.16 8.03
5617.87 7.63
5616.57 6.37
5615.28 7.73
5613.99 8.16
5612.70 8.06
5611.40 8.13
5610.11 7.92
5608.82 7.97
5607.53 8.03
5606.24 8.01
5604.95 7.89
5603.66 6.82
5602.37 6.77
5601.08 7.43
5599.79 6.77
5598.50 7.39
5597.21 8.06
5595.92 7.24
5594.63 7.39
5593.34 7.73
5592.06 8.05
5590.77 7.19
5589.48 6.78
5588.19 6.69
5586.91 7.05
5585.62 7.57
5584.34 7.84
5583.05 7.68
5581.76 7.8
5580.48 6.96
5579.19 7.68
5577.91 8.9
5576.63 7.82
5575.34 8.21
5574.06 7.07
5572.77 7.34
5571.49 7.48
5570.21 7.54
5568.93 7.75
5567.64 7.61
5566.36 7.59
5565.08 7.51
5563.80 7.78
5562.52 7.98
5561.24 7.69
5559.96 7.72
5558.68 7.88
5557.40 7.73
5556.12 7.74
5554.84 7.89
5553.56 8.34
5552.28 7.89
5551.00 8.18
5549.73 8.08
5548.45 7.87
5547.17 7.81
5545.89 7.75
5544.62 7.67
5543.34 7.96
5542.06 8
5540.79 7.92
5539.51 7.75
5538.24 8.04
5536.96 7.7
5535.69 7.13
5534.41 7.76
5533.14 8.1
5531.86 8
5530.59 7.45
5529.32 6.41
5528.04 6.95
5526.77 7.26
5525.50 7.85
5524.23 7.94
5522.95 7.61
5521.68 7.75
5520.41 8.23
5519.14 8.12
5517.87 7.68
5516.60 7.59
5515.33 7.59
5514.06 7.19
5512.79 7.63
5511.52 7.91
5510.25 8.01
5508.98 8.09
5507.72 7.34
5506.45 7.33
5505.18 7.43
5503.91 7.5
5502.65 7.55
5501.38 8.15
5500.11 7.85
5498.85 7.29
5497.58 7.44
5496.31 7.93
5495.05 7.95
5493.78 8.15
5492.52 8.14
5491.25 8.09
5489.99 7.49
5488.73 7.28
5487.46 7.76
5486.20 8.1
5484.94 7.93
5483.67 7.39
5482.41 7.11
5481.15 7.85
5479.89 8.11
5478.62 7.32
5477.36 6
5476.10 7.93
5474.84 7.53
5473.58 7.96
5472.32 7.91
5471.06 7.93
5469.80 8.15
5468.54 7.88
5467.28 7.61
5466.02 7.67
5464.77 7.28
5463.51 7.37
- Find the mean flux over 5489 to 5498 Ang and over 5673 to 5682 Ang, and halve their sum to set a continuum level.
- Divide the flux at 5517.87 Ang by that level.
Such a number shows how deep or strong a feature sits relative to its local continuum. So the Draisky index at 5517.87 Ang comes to 0.97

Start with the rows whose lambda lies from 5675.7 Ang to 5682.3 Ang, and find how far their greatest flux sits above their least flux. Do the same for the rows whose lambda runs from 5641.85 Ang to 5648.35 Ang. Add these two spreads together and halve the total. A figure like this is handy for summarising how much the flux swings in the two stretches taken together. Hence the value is 0.48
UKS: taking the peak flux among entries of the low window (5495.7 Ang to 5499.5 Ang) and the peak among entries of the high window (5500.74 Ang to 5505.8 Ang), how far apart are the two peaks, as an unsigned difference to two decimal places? 0.22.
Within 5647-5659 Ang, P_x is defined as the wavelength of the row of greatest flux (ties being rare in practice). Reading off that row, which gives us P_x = 5651.60 Ang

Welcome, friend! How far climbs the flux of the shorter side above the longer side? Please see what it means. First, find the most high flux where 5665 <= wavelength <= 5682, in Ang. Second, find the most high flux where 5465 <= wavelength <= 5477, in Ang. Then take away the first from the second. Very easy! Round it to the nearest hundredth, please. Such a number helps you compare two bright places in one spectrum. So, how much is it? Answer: -0.23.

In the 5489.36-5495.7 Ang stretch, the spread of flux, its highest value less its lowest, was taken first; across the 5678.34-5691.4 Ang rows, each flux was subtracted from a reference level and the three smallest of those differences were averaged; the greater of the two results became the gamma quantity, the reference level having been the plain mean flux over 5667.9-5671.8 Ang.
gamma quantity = 0.66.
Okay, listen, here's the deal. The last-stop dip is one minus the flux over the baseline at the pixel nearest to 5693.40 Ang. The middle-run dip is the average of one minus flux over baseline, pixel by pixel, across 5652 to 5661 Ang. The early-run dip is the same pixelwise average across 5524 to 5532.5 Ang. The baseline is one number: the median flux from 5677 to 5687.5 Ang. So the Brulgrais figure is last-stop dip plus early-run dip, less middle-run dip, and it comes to -0.03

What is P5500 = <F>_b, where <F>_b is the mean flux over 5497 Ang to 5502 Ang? 7.68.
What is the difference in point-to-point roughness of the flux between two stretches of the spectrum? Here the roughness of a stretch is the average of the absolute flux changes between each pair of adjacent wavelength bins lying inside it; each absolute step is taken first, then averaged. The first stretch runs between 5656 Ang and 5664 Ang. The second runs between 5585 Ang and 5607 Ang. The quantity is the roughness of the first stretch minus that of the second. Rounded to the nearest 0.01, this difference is -0.12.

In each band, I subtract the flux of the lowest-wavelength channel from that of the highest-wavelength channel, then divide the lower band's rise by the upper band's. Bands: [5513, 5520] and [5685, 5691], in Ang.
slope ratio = 6.6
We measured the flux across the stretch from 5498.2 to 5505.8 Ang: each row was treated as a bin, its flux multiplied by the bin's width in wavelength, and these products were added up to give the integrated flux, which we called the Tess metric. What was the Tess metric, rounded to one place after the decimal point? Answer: 58.0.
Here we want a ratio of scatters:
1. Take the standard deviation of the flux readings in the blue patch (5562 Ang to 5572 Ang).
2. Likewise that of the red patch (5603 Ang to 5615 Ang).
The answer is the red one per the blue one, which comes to 2.4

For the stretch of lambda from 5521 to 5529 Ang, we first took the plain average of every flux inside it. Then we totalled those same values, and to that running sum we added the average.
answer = 53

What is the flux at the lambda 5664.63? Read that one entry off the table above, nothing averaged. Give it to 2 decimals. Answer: 7.70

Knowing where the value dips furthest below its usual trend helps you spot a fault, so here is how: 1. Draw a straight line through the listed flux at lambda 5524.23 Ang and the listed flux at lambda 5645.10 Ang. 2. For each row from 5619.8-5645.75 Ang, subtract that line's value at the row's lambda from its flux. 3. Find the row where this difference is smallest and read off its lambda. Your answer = 5625.63 Ang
